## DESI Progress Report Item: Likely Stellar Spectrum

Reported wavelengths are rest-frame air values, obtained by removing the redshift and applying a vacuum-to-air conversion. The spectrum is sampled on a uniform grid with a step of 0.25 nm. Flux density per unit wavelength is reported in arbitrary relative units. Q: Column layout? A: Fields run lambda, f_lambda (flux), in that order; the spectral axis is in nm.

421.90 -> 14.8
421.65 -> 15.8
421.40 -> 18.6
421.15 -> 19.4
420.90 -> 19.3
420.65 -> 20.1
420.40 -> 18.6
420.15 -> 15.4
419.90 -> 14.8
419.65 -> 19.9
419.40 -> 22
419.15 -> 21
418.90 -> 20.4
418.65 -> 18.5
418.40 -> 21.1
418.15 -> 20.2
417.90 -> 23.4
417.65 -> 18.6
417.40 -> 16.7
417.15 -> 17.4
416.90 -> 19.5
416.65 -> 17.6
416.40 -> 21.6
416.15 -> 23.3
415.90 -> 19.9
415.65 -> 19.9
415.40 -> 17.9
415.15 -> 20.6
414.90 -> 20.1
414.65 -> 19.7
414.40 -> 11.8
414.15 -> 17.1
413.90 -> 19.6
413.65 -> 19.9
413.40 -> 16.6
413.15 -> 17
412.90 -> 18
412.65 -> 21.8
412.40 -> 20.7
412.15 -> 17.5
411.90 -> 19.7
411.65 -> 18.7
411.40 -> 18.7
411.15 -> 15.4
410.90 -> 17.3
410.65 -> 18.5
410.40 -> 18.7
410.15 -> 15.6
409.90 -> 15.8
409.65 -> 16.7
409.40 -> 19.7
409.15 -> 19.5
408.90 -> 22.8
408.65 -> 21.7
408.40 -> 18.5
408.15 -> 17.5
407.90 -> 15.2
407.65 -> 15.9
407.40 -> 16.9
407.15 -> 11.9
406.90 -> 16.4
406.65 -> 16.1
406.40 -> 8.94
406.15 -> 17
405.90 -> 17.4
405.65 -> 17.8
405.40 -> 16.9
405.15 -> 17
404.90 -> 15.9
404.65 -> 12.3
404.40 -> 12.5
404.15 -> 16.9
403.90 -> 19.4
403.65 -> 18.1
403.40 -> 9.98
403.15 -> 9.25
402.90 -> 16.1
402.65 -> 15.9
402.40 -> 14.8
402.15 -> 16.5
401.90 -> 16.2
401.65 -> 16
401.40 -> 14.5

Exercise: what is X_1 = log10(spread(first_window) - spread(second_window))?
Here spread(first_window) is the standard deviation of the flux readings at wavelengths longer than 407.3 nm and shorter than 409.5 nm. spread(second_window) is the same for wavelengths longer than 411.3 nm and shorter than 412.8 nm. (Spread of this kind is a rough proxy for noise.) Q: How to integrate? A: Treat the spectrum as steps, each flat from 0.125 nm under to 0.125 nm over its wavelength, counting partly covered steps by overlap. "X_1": 0.00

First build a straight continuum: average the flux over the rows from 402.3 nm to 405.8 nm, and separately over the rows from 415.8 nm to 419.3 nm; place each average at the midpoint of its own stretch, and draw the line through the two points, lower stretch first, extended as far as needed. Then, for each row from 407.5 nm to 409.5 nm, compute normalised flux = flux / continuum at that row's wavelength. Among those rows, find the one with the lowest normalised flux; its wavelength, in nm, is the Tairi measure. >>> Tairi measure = 407.90 nm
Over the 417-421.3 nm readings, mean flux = 19.2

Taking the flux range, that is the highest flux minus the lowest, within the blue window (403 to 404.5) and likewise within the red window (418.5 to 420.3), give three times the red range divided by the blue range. 2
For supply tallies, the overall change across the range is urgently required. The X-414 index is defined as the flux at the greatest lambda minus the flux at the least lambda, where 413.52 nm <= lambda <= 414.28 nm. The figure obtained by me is -3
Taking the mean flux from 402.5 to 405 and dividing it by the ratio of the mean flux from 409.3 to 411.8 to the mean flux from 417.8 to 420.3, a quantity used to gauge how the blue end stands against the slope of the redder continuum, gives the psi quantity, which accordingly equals 16.4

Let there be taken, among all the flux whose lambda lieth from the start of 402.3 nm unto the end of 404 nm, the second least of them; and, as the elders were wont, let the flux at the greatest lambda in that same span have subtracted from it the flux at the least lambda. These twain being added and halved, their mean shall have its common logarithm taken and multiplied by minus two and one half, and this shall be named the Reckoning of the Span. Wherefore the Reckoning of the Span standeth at -2.2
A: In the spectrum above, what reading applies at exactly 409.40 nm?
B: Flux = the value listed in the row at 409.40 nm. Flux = 19.7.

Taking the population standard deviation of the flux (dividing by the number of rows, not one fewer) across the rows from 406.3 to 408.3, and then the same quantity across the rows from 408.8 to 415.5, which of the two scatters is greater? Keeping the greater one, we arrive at 2.74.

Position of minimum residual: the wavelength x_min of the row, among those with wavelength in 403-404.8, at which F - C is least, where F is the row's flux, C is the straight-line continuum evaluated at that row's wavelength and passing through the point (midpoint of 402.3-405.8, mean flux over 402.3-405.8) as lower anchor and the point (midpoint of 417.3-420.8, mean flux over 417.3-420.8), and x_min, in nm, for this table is 403.15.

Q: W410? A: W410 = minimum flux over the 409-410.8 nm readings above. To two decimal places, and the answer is 15.60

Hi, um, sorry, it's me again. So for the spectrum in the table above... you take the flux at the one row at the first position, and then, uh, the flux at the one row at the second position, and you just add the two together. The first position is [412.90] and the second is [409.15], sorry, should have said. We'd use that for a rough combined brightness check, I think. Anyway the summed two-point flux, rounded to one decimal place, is 37.5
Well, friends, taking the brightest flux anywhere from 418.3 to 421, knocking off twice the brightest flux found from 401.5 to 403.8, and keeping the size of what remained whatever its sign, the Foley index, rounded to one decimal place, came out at 14.2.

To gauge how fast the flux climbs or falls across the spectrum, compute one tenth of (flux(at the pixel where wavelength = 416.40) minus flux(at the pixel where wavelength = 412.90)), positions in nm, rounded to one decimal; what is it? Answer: 0.4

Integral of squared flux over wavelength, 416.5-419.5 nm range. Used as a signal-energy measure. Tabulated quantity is 1175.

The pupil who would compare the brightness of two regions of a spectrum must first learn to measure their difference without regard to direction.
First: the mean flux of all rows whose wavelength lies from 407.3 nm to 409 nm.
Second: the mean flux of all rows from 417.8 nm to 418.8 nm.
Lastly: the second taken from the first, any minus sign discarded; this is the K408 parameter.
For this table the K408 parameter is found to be 2.4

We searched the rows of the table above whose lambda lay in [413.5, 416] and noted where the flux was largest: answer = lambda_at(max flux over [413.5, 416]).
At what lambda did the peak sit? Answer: 415.15 nm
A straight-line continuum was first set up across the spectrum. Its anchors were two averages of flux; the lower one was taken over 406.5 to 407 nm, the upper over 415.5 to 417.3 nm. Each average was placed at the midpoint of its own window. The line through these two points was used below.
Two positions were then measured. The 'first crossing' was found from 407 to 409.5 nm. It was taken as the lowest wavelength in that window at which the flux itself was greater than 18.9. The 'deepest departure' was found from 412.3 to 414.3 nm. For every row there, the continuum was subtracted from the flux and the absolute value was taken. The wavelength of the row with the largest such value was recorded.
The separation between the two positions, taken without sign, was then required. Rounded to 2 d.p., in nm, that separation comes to 4.00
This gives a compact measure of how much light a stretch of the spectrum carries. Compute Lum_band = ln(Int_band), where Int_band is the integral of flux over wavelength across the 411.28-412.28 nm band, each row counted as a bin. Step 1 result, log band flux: 2.93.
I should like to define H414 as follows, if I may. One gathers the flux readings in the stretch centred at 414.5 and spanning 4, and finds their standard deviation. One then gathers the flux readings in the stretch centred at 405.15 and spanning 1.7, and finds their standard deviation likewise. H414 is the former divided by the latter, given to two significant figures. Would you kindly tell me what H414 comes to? 1.2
